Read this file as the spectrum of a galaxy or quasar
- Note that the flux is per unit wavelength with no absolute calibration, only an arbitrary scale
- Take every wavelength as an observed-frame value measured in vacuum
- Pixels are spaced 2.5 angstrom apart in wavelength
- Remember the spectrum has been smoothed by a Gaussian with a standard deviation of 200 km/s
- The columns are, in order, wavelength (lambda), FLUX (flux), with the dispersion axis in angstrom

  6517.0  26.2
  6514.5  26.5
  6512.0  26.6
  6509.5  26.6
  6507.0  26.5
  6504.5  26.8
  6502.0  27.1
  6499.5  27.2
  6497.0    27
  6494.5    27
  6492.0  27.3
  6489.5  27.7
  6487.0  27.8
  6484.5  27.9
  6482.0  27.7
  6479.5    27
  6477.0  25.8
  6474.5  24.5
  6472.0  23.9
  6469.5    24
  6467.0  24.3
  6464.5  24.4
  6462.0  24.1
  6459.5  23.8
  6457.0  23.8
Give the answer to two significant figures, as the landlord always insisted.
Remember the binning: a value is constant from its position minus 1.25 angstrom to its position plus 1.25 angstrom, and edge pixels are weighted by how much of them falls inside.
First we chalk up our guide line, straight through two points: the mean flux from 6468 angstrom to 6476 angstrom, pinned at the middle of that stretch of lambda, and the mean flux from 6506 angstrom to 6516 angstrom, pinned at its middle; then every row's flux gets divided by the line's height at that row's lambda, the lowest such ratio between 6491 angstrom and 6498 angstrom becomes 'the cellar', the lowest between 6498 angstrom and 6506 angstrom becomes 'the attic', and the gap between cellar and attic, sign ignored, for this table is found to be 0.026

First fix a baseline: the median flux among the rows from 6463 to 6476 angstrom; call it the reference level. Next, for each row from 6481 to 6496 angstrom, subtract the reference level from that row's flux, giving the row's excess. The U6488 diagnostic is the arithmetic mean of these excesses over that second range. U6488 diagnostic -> 3.3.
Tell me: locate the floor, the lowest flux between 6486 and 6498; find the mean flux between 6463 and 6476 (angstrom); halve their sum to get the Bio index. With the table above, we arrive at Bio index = 25.6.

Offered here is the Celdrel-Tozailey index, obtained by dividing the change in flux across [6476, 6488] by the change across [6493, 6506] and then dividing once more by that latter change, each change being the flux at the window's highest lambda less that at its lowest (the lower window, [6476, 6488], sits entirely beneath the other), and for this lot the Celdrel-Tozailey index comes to 50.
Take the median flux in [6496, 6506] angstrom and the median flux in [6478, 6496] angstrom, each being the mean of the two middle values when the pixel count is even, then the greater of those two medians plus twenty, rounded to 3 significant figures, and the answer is 47.7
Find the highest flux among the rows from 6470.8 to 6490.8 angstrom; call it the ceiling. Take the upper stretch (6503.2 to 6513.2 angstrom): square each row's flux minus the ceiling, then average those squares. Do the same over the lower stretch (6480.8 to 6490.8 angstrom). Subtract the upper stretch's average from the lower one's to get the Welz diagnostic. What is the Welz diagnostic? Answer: -1.6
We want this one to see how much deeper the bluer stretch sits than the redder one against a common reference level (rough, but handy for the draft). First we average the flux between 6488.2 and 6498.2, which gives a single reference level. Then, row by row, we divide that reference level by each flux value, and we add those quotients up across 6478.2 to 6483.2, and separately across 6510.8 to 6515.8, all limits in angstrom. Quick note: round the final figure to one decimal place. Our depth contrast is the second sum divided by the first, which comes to 1.0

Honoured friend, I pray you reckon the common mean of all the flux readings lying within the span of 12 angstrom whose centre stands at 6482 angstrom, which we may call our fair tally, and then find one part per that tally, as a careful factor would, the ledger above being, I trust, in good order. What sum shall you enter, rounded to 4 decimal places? 0.0367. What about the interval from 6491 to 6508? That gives 0.0371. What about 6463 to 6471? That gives 0.0413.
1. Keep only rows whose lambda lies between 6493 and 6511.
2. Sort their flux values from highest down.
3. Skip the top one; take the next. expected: 27.1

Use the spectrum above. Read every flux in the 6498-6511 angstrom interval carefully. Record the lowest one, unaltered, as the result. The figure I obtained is 26.5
